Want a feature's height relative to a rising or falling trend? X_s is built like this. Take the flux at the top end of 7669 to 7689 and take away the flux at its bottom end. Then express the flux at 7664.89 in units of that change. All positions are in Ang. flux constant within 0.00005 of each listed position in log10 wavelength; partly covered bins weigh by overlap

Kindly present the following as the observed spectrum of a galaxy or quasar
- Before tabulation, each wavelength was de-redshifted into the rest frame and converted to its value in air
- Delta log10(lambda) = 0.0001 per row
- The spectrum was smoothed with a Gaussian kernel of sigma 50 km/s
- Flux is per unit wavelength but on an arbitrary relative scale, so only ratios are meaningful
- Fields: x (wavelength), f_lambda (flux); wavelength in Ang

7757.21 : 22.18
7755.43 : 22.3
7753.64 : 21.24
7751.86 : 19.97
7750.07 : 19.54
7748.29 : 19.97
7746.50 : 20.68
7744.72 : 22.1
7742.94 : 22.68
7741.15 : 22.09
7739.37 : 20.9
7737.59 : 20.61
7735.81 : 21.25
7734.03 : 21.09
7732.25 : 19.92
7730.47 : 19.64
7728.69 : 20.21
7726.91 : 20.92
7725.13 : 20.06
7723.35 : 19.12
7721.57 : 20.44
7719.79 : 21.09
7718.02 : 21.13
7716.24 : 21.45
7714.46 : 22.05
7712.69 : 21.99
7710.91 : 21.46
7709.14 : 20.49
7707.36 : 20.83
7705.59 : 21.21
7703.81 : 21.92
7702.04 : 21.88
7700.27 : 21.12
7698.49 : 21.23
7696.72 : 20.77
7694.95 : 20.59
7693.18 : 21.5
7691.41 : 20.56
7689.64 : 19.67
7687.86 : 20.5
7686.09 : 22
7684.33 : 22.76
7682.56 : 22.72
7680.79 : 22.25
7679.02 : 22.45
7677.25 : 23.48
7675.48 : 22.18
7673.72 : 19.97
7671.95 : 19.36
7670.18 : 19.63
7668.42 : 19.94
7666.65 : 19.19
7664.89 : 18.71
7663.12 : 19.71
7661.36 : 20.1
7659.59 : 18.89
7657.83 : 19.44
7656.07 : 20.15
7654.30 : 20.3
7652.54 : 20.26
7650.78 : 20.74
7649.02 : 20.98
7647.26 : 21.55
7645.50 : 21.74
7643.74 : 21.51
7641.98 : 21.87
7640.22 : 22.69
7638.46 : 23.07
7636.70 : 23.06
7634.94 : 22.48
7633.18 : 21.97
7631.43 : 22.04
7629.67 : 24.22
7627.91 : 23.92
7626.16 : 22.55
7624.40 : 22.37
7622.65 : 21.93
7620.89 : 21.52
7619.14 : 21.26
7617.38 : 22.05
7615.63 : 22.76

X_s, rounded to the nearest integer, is 22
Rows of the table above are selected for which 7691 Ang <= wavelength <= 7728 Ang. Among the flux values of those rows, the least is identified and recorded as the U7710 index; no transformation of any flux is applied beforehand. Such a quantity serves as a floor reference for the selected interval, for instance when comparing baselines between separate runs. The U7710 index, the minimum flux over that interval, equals 19.12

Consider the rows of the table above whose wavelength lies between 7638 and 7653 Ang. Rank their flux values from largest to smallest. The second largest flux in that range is 22.69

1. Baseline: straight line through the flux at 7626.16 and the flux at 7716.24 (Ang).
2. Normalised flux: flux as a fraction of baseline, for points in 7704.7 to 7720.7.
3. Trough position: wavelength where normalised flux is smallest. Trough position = 7709.14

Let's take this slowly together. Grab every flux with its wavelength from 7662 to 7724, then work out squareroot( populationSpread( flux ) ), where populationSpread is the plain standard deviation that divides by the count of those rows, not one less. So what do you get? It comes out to 1.07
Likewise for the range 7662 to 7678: 1.21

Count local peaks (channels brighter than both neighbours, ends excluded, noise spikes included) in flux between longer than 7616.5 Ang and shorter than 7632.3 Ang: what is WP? 1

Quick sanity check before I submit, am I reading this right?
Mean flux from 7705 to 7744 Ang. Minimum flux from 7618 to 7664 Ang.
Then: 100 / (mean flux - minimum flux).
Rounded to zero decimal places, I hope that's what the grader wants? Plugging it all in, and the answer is 49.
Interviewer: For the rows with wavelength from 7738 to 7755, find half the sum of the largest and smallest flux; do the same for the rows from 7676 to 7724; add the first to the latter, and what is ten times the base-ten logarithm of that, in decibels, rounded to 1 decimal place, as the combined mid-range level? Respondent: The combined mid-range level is 16.3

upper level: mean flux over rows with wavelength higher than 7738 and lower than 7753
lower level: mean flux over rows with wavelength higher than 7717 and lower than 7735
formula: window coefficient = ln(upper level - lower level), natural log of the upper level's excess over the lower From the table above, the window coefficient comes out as -0.5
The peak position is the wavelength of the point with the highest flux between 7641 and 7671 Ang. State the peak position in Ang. 7641.98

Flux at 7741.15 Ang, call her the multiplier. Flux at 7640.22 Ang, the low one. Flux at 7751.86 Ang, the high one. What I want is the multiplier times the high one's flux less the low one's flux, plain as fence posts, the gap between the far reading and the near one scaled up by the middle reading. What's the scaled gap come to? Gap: -60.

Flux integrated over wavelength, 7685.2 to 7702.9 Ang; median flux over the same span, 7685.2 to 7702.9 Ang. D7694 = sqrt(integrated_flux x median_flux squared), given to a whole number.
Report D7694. 404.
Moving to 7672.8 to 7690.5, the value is 436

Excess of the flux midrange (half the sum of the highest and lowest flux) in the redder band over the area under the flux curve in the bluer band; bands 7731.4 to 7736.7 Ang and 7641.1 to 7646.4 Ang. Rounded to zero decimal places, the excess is -94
